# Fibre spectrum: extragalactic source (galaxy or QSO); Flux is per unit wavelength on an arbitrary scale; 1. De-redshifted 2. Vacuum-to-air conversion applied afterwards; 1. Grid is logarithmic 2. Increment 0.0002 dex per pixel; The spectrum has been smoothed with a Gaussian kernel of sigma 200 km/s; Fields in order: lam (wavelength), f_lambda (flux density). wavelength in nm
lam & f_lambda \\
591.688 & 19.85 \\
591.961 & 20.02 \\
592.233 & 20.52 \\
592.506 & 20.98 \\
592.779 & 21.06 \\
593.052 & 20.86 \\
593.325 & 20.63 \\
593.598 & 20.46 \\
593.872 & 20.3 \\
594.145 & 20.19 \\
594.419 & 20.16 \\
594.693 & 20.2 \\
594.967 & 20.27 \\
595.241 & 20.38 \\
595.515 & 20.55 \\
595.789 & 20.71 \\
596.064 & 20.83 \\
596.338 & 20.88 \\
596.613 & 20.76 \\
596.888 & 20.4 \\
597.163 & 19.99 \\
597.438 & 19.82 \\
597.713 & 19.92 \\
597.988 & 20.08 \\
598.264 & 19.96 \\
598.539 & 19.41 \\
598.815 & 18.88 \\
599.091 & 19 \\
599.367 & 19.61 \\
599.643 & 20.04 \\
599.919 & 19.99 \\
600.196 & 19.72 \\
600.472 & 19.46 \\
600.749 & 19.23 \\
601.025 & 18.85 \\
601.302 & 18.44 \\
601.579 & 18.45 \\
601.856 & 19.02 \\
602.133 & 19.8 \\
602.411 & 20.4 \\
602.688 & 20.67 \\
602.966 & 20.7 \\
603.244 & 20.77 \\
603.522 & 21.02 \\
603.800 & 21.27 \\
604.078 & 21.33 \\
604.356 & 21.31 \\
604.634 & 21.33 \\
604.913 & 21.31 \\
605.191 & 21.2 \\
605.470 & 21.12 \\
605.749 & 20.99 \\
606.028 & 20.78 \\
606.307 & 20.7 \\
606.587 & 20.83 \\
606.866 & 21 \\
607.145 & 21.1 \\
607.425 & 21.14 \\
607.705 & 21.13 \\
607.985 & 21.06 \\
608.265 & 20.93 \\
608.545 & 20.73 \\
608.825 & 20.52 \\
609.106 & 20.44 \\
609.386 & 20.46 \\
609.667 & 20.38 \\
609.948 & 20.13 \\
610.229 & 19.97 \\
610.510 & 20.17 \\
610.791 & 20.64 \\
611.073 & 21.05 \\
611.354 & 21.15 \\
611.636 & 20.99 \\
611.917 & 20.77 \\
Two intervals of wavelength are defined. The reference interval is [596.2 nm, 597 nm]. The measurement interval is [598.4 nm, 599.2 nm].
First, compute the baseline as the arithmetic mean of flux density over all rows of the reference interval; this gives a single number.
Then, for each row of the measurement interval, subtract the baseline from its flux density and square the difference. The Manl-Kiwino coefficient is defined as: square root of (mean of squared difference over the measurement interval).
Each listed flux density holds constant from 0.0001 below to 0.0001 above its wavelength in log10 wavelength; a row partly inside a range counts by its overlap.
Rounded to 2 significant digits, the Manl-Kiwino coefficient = 1.6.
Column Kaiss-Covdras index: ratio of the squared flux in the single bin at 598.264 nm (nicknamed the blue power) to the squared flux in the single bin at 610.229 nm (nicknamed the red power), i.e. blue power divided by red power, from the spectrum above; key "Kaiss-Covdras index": 1.00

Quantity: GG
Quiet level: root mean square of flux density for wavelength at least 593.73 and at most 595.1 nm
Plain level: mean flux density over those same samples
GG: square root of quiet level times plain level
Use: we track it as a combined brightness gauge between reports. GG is 20.2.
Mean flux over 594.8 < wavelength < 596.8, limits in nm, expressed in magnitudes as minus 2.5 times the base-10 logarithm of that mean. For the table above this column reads -3.29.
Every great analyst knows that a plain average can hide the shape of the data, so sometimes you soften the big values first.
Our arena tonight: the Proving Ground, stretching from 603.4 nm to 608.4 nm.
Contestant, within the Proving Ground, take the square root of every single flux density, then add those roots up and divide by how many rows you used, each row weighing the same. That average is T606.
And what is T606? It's 4.59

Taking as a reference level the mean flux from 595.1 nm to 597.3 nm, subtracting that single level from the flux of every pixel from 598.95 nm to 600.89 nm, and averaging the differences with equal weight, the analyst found -1.0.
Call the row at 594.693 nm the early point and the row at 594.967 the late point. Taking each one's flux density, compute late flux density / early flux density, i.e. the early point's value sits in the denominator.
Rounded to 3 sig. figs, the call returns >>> 1.00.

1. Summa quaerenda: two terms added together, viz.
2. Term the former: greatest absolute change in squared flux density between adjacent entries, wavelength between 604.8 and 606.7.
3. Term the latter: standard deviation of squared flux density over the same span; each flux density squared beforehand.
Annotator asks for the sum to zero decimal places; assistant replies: 18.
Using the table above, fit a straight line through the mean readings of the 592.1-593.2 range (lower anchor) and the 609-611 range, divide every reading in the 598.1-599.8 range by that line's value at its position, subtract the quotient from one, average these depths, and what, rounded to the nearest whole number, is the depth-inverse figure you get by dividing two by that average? 35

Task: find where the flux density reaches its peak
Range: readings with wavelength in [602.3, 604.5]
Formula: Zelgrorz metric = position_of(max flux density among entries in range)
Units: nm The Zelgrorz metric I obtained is 604.078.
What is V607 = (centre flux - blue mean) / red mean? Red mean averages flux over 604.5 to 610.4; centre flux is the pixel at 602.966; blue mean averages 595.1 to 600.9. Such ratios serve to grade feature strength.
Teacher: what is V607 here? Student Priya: 0.03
